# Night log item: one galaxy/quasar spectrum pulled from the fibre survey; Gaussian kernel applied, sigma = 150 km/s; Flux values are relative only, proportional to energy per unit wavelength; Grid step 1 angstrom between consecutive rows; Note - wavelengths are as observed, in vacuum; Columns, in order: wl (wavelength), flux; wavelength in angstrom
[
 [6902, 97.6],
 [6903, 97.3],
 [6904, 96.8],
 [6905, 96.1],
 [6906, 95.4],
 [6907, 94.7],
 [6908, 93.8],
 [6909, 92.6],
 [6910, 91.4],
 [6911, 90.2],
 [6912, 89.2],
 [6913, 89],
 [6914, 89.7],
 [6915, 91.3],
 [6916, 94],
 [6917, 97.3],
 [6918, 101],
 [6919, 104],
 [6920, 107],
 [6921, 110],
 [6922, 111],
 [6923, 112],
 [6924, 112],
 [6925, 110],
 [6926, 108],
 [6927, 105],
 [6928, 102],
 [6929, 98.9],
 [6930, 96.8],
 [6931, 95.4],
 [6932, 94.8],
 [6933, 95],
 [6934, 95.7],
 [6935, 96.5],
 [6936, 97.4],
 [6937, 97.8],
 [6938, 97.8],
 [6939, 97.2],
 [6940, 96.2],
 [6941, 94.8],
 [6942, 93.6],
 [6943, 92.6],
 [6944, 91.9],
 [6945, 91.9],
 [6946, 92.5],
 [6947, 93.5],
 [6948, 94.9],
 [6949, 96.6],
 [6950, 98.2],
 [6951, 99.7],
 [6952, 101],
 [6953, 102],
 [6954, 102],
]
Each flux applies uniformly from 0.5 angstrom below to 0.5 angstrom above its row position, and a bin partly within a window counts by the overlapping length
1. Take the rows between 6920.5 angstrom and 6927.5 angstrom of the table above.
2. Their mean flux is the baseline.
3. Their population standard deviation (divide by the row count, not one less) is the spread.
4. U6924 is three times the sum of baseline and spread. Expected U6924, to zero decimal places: 336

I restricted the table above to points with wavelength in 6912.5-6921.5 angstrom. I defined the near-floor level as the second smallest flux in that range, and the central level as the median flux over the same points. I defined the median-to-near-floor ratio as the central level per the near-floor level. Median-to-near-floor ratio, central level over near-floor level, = 1.08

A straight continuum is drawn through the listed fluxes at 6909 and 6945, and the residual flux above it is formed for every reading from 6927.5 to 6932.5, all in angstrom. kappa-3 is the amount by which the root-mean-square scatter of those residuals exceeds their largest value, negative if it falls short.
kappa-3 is -3.8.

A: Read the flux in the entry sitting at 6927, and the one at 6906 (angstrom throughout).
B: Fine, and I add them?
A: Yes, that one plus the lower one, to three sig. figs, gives 200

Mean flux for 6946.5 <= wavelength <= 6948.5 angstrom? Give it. 94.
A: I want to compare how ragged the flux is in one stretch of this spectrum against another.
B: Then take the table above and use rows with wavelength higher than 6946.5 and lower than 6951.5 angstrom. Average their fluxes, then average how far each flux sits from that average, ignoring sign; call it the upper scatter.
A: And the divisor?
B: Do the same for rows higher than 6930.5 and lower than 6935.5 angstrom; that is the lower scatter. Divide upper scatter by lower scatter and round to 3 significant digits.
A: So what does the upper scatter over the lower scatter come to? 3.84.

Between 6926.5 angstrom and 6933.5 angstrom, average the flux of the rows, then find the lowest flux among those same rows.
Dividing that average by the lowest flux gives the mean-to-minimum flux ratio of 1.037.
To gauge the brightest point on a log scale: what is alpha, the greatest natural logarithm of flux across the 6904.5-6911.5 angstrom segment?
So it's 4.57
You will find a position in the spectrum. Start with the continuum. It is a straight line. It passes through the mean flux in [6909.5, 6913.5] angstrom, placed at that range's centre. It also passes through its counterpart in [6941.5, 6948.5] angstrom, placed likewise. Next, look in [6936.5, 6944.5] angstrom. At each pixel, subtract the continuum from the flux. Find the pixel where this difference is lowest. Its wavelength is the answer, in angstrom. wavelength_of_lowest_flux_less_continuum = 6944 angstrom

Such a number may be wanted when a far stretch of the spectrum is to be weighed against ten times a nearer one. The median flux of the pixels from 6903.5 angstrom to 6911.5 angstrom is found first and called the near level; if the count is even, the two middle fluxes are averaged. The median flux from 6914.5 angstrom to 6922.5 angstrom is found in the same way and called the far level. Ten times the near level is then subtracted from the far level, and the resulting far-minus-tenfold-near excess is -840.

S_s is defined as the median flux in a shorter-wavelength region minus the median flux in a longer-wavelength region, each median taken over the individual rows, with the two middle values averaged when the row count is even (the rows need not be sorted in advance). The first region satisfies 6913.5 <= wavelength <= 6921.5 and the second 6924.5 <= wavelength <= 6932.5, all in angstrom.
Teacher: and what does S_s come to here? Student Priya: -1.3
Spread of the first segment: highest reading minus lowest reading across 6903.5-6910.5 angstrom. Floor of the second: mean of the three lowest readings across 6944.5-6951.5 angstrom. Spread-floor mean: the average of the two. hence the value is 49.0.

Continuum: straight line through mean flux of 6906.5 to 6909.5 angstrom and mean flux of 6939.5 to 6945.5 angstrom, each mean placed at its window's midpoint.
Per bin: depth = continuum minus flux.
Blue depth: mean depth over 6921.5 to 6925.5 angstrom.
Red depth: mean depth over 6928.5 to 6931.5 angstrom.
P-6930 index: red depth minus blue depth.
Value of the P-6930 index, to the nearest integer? 14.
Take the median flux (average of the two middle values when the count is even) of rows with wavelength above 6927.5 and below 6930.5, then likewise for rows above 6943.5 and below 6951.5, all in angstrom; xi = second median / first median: 0.95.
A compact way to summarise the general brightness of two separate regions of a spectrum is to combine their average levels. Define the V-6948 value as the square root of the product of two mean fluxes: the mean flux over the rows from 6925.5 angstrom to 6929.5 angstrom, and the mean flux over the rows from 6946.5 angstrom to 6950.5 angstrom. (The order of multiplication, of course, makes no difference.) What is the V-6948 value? 99.6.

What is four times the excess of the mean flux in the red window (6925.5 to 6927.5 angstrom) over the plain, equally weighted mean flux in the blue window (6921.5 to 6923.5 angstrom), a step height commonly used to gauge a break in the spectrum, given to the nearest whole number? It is -20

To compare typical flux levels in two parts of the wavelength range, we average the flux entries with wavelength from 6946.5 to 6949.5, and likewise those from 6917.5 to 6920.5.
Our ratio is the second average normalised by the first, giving 1.09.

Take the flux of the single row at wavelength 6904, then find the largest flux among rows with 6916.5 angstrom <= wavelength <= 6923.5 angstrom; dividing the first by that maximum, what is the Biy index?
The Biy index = 0.86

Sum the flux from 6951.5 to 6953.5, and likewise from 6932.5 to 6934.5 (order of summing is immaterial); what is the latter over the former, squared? 0.88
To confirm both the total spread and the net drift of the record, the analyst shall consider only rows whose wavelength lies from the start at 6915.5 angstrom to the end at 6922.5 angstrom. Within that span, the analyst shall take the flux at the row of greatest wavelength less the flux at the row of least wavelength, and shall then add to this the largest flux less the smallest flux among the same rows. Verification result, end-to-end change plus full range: 34.0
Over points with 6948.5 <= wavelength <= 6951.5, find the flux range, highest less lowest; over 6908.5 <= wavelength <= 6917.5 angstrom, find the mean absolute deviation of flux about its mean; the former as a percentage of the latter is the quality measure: 155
